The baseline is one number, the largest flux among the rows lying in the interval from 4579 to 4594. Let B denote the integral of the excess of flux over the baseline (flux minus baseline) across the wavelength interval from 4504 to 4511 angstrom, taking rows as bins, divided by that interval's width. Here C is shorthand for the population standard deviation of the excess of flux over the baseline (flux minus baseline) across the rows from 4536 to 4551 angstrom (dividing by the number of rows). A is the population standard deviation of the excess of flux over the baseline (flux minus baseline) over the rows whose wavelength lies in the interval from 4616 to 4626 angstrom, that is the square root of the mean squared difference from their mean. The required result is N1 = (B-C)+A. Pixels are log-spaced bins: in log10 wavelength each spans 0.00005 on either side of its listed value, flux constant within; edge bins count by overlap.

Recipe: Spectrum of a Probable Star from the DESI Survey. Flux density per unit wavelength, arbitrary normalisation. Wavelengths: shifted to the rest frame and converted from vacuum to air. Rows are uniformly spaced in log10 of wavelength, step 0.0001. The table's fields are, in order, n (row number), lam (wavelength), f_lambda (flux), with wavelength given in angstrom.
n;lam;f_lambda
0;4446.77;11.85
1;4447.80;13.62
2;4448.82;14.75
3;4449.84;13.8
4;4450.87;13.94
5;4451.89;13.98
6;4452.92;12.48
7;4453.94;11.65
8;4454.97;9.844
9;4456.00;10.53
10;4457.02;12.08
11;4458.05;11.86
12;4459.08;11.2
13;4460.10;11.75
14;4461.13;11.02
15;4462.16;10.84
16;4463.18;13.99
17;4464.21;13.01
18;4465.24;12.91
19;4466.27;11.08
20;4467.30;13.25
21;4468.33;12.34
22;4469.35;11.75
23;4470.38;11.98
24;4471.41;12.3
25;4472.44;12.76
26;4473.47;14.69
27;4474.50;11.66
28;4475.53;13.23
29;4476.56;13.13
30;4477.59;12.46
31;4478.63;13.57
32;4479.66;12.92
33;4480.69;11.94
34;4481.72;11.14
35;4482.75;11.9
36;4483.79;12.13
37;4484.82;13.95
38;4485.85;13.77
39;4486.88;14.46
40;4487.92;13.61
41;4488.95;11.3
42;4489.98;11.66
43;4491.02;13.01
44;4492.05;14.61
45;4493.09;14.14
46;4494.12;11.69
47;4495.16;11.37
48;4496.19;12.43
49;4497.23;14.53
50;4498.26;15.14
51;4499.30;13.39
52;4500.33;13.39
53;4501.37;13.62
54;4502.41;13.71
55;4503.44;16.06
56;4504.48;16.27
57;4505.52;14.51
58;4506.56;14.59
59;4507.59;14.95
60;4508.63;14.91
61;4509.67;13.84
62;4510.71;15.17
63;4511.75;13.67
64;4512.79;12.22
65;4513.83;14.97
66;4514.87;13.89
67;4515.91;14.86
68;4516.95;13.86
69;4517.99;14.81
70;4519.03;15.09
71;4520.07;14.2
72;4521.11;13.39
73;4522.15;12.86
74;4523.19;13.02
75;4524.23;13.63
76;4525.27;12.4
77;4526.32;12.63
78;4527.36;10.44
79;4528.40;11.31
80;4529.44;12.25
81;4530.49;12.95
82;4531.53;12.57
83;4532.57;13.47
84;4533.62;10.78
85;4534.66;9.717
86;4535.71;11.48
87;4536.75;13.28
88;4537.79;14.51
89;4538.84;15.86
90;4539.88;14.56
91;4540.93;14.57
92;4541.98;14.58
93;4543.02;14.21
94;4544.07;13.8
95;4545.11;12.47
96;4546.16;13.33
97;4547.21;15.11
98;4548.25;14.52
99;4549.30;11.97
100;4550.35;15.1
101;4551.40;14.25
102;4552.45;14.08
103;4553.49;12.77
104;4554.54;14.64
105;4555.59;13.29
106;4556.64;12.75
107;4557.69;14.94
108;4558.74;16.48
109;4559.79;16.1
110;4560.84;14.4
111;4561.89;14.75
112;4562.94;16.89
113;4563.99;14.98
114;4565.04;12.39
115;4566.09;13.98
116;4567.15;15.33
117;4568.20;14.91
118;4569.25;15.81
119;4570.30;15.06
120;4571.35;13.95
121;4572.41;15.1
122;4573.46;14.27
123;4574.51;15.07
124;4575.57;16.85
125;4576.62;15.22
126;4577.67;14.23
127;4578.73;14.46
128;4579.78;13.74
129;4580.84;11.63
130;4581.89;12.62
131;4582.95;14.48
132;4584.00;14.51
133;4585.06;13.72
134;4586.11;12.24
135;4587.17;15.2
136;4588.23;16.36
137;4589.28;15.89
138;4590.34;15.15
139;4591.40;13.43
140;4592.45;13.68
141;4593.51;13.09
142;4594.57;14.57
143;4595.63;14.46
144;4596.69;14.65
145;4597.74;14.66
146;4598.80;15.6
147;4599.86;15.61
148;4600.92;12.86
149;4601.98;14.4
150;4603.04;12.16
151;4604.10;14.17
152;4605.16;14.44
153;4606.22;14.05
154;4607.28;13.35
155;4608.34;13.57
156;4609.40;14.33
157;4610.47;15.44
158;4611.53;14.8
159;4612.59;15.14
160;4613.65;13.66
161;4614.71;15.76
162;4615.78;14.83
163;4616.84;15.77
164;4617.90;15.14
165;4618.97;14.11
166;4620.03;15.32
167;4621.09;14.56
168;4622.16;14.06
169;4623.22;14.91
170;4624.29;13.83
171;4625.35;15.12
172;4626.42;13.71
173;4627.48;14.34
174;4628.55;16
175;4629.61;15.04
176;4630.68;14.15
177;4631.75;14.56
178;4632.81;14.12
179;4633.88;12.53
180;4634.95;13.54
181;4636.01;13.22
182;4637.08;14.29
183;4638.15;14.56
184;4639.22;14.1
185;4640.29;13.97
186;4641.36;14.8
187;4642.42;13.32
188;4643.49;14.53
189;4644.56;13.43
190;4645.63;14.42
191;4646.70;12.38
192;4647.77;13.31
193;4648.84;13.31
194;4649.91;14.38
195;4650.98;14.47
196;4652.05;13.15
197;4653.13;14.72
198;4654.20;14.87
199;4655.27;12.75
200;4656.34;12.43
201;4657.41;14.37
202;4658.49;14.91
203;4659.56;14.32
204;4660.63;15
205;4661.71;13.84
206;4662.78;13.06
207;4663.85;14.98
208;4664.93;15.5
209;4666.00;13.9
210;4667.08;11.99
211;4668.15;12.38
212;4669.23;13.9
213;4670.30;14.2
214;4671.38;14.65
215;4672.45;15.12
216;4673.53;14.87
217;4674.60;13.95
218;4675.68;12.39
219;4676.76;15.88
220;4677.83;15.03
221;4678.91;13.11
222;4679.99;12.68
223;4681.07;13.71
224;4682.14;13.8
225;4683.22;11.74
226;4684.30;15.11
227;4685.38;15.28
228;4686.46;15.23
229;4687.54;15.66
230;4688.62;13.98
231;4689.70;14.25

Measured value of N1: -1.89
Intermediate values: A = 0.62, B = -1.5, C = 1.02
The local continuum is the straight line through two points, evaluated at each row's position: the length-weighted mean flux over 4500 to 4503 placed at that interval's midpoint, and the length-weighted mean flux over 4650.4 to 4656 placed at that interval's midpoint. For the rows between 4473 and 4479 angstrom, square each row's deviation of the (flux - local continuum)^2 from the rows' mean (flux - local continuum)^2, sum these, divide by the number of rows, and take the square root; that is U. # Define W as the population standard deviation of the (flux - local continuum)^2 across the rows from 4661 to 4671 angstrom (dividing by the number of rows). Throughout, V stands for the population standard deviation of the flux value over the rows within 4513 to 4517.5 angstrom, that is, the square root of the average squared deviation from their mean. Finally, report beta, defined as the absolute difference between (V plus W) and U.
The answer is 0.6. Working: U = 1.3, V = 0.52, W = 1.3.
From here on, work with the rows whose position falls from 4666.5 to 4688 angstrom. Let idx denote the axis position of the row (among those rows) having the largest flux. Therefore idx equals 4676.76 angstrom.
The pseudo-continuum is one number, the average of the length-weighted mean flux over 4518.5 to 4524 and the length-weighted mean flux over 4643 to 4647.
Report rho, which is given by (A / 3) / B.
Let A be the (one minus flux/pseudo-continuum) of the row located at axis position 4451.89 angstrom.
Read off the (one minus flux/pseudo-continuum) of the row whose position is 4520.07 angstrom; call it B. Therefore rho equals 0.17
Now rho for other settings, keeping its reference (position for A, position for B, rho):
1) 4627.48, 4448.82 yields 0.20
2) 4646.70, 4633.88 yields 0.37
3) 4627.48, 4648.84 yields -0.47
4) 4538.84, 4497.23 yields 0.89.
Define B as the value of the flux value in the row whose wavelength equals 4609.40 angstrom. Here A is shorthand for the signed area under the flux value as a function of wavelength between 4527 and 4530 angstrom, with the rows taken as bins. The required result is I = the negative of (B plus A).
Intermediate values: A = 34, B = 14.33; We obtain -48.5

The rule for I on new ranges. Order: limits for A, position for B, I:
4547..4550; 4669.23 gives -55.4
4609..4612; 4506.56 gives -59.1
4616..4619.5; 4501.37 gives -66.1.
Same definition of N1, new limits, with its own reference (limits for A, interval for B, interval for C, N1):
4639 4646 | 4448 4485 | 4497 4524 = -4.36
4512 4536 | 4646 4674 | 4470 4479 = -1.83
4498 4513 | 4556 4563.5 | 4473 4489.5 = -1.22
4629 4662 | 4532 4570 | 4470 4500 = -2.66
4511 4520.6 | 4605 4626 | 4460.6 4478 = -1.91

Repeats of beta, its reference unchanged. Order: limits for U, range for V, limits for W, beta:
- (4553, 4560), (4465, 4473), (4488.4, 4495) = 0.1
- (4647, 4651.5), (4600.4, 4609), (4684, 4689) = 1.6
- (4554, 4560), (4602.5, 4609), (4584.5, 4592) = 0.2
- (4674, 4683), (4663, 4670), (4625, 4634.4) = 1.4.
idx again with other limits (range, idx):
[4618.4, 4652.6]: 4628.55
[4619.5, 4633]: 4628.55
